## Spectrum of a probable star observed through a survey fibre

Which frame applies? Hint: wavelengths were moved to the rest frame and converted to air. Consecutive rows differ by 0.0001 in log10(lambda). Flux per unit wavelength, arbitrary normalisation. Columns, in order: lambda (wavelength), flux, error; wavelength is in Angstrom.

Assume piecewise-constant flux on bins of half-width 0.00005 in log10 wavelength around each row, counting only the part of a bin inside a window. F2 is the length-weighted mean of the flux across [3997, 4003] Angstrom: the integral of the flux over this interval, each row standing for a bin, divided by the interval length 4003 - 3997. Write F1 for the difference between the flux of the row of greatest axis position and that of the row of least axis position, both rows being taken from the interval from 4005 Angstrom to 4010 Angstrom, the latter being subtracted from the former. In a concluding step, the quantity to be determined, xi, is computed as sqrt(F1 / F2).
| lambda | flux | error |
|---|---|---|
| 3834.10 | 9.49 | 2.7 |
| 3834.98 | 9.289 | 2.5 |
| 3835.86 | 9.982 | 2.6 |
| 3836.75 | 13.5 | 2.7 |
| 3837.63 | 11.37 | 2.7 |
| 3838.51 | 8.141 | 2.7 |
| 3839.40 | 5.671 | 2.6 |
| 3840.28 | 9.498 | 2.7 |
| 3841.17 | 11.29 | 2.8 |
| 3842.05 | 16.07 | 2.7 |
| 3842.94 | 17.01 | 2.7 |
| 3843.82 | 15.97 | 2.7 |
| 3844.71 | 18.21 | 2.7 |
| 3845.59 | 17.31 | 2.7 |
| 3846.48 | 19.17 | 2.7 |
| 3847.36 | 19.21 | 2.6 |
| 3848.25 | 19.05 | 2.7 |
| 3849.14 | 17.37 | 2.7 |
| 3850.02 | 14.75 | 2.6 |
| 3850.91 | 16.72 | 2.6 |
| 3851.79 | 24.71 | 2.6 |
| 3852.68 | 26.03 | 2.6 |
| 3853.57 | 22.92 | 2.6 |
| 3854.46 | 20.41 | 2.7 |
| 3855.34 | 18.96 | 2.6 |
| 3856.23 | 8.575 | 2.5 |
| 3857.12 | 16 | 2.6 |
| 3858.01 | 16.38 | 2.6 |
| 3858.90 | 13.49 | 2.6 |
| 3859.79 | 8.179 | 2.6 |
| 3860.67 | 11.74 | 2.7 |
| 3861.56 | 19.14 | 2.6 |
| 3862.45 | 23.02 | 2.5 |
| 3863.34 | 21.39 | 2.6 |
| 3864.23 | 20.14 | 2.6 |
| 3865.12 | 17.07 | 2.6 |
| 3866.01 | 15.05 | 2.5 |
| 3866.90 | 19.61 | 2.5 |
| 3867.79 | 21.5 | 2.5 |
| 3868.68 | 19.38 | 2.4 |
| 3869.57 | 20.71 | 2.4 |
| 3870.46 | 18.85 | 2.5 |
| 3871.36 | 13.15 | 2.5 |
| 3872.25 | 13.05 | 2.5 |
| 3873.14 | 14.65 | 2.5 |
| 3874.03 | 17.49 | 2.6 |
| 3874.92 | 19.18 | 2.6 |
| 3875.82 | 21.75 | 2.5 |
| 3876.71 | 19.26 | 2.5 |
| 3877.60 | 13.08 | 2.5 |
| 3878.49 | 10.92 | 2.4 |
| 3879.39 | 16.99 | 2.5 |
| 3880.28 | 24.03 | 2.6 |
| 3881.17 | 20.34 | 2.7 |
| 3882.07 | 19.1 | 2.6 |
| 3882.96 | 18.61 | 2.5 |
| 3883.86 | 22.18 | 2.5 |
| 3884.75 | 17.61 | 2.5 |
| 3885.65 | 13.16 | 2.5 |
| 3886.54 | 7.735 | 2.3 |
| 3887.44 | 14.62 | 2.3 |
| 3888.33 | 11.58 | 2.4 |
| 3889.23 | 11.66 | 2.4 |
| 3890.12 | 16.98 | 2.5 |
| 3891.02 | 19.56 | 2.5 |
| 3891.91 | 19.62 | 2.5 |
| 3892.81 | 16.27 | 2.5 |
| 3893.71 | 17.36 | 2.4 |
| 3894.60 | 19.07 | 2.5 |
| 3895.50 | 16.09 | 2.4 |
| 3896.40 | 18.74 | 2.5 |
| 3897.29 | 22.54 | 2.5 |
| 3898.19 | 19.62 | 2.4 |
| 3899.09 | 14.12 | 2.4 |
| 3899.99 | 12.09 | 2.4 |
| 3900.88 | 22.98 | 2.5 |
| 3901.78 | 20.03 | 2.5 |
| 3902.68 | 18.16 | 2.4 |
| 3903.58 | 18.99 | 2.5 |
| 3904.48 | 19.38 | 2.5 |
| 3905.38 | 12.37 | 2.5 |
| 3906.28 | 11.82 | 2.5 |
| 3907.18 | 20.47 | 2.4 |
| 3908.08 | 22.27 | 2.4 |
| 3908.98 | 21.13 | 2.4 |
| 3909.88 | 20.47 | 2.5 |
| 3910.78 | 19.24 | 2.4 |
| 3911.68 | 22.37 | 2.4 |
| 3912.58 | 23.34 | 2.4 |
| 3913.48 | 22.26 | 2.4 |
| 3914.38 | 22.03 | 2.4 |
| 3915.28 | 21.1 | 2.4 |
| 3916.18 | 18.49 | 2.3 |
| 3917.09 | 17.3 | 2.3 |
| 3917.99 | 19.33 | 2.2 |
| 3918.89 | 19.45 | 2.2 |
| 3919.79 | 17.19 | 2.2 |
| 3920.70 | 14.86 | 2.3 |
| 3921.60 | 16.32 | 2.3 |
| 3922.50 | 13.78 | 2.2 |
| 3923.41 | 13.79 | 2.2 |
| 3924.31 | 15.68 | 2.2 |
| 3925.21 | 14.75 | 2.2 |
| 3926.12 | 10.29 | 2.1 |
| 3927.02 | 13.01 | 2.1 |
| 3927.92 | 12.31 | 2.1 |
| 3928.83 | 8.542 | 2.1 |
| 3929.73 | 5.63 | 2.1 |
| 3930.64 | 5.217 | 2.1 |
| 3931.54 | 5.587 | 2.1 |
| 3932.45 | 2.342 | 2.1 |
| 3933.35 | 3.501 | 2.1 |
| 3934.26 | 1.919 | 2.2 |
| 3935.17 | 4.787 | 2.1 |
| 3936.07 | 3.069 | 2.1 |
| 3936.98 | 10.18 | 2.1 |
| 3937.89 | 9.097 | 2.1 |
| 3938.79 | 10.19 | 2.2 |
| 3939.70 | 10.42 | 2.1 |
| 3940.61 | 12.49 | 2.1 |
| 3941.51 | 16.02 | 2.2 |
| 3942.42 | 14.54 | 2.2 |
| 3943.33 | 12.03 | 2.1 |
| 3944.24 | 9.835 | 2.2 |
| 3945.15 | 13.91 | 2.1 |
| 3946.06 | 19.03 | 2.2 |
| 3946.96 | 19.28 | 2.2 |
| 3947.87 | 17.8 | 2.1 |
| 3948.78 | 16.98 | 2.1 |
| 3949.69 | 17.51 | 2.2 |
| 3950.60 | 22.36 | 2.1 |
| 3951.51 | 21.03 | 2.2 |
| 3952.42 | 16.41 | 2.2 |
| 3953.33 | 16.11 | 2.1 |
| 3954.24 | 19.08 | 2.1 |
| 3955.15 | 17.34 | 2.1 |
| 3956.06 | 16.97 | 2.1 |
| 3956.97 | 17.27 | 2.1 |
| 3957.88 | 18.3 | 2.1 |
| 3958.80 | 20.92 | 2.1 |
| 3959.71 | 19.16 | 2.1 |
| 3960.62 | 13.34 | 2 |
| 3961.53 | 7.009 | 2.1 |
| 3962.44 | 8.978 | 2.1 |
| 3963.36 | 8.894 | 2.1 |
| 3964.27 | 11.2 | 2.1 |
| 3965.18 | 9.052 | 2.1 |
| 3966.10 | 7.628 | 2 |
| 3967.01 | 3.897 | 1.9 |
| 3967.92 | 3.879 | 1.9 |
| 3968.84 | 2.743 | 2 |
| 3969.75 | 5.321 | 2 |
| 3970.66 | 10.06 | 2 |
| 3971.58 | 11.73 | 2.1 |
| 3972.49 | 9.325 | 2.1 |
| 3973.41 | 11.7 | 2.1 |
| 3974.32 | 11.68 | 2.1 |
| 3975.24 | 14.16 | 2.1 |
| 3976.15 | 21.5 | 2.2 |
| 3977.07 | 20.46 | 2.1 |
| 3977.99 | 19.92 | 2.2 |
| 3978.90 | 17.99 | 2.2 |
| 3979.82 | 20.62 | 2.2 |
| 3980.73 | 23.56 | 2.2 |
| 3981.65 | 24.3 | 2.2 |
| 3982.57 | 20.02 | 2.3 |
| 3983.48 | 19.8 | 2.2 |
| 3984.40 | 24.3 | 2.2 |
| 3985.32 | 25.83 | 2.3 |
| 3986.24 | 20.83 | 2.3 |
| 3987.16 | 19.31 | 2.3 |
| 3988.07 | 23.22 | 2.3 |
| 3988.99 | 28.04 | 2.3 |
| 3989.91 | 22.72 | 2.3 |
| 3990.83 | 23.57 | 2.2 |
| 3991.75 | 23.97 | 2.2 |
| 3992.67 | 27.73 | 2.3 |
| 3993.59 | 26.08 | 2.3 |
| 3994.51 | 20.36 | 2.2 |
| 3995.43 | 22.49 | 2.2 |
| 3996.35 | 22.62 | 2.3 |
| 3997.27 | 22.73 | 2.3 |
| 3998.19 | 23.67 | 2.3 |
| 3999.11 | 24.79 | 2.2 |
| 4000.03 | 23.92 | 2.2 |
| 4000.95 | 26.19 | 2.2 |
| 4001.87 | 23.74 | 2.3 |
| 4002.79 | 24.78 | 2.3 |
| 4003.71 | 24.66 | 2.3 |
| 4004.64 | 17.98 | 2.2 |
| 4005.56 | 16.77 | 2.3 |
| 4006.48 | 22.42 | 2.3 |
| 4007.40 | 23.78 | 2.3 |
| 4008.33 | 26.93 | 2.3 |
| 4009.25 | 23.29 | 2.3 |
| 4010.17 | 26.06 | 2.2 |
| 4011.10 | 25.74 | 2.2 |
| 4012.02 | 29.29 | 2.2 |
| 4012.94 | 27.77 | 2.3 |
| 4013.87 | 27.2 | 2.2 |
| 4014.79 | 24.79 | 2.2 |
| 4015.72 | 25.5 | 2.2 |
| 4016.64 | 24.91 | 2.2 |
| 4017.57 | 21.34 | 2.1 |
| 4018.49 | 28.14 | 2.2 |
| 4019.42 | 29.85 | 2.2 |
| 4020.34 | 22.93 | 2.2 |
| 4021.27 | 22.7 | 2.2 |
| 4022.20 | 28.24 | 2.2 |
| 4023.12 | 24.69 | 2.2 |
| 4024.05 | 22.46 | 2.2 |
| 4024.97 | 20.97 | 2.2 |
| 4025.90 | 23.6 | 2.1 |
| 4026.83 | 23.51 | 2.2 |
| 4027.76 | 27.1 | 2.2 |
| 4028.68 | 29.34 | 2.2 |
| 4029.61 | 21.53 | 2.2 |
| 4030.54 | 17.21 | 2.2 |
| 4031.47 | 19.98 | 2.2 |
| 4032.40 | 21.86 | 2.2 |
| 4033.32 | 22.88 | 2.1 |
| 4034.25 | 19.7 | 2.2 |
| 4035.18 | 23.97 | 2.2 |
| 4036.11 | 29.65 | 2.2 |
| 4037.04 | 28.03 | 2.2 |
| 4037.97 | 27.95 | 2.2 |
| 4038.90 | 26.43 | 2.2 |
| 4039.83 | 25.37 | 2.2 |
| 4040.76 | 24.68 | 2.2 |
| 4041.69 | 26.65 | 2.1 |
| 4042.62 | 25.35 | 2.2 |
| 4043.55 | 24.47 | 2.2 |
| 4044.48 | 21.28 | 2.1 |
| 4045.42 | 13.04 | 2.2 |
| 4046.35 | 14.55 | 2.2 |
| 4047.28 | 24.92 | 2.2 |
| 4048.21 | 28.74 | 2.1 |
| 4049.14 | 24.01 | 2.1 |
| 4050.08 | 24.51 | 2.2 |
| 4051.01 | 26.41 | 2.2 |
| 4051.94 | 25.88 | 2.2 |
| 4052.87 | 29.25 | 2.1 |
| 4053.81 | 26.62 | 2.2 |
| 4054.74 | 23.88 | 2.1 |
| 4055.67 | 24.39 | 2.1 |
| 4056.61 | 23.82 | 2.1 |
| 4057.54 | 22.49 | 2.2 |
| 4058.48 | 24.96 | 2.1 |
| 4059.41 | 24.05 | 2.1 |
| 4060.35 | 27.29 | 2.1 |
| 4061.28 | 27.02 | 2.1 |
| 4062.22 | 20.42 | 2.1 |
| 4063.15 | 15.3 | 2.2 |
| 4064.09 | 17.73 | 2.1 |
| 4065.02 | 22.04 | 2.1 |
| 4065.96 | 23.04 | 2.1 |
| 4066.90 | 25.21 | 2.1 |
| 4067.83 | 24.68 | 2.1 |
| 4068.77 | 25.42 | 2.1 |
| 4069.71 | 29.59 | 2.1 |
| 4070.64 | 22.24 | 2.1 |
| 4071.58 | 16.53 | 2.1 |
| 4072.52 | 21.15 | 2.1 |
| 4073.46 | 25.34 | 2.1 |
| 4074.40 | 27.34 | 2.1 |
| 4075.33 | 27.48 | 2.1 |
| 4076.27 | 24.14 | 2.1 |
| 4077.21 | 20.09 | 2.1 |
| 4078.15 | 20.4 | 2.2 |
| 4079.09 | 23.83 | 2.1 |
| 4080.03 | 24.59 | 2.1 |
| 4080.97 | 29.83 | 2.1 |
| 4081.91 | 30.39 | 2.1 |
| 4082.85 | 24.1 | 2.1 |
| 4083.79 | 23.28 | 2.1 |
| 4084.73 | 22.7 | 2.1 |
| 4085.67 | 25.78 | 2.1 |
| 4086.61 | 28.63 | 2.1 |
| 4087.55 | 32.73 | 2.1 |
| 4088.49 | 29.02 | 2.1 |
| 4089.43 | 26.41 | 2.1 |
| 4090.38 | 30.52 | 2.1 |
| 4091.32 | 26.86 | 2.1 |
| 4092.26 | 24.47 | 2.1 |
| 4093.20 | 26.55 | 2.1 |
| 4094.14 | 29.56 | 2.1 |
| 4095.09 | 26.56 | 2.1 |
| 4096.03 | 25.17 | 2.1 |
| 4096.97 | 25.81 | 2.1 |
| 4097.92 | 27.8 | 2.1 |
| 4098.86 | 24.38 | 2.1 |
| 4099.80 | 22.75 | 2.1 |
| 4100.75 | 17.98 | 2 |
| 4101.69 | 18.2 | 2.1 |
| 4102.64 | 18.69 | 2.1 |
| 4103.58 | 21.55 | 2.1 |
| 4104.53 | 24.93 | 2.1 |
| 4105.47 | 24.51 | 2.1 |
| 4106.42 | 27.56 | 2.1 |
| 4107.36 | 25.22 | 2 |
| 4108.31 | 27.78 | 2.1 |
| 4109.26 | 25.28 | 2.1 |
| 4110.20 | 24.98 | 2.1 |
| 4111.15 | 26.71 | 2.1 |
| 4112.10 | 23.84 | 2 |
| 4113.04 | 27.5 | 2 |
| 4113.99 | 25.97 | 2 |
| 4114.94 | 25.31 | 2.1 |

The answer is 0.52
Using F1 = 6.5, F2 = 24.3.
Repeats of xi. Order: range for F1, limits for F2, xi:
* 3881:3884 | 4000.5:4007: 0.29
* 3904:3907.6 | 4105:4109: 0.20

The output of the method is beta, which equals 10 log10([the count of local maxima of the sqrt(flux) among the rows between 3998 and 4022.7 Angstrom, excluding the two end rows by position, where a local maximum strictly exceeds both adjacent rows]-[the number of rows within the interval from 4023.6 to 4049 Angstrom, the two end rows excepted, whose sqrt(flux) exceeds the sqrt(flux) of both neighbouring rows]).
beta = 5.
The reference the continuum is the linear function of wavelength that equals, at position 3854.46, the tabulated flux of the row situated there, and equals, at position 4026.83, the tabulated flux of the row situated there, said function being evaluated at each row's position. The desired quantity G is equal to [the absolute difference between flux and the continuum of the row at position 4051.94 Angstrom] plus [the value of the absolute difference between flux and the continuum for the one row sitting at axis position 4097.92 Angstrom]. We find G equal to 5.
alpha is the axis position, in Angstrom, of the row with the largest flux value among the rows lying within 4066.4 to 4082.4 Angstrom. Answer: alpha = 4081.91 Angstrom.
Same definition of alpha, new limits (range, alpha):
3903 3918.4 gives 3912.58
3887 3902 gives 3900.88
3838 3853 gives 3852.68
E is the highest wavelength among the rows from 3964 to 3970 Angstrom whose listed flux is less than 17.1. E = 3969.75 Angstrom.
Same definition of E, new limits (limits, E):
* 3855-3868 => 3866.01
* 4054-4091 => 4071.58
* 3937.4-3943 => 3942.42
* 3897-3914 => 3906.28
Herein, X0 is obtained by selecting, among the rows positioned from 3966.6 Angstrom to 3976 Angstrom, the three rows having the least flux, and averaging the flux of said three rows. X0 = 3.5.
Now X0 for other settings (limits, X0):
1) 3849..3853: 16.3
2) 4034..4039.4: 23.4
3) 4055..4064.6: 17.8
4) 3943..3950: 11.9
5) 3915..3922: 16.1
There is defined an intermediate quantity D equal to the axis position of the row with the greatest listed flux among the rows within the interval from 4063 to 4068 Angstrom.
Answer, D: 4066.90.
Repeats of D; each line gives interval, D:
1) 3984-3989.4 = 3988.99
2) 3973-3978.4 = 3976.15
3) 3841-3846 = 3844.71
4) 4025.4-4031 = 4028.68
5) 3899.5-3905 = 3900.88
